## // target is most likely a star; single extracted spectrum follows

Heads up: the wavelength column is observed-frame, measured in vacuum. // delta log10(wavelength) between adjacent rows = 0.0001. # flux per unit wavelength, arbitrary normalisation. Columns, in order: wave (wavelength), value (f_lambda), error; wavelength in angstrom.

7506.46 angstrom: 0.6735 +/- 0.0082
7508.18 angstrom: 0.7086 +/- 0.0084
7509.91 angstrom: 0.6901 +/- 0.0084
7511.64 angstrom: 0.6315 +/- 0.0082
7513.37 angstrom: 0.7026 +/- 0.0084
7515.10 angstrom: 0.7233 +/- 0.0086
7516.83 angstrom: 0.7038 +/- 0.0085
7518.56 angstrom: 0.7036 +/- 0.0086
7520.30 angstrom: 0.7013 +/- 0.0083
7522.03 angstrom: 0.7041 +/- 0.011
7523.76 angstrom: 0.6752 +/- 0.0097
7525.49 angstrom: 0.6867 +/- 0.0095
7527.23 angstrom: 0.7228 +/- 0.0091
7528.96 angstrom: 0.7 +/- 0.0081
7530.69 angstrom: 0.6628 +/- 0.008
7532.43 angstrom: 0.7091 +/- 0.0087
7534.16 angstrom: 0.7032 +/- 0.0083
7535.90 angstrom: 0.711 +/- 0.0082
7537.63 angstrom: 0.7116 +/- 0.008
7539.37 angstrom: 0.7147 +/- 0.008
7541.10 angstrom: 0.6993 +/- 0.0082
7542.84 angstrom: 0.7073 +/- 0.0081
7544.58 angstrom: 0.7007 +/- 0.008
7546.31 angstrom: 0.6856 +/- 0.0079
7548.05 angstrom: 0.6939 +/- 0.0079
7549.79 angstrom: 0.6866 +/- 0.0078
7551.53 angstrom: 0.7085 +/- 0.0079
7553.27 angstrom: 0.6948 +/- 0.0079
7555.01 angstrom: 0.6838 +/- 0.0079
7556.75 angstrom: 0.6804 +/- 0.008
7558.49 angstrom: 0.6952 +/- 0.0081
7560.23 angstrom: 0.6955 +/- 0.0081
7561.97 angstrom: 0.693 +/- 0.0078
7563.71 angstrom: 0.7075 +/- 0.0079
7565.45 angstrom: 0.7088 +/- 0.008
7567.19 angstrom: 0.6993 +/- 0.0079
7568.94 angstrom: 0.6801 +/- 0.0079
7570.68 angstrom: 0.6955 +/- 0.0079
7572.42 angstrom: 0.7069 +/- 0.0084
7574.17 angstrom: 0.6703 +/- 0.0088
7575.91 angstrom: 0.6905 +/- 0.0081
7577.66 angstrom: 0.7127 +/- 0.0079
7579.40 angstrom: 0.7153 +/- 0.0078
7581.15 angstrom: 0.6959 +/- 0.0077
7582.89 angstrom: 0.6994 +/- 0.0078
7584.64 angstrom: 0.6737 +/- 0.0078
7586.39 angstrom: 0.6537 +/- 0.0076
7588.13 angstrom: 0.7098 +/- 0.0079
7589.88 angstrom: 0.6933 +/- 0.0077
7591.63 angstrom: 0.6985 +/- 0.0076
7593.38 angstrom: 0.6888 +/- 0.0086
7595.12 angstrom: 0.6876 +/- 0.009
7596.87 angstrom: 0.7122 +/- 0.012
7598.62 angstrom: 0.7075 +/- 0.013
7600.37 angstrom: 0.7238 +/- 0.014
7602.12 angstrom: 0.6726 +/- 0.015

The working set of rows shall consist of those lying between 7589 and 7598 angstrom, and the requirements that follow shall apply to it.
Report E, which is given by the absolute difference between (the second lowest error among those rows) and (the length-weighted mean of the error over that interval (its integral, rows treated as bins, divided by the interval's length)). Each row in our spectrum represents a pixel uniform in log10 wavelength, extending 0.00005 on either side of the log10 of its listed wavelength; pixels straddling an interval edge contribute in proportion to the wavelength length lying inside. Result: 0.0014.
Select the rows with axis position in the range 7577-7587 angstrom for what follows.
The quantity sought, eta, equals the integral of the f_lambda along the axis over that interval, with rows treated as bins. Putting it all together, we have 7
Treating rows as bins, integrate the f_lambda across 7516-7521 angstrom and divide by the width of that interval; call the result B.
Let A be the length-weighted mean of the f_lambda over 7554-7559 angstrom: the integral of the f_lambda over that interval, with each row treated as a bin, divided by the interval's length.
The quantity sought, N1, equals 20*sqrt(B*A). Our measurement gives 13.9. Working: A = 0.686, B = 0.702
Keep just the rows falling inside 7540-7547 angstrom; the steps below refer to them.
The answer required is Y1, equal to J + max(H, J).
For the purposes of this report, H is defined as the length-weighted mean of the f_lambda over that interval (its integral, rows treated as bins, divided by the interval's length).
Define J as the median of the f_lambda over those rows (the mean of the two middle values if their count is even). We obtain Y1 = 1.40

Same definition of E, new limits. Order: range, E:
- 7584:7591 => 0.0000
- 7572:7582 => 0.0003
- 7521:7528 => 0.0003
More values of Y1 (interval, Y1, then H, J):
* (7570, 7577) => 1.39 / 0.691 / 0.693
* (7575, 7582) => 1.41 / 0.703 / 0.704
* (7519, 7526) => 1.39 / 0.693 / 0.694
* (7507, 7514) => 1.39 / 0.683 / 0.696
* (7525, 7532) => 1.39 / 0.694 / 0.693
